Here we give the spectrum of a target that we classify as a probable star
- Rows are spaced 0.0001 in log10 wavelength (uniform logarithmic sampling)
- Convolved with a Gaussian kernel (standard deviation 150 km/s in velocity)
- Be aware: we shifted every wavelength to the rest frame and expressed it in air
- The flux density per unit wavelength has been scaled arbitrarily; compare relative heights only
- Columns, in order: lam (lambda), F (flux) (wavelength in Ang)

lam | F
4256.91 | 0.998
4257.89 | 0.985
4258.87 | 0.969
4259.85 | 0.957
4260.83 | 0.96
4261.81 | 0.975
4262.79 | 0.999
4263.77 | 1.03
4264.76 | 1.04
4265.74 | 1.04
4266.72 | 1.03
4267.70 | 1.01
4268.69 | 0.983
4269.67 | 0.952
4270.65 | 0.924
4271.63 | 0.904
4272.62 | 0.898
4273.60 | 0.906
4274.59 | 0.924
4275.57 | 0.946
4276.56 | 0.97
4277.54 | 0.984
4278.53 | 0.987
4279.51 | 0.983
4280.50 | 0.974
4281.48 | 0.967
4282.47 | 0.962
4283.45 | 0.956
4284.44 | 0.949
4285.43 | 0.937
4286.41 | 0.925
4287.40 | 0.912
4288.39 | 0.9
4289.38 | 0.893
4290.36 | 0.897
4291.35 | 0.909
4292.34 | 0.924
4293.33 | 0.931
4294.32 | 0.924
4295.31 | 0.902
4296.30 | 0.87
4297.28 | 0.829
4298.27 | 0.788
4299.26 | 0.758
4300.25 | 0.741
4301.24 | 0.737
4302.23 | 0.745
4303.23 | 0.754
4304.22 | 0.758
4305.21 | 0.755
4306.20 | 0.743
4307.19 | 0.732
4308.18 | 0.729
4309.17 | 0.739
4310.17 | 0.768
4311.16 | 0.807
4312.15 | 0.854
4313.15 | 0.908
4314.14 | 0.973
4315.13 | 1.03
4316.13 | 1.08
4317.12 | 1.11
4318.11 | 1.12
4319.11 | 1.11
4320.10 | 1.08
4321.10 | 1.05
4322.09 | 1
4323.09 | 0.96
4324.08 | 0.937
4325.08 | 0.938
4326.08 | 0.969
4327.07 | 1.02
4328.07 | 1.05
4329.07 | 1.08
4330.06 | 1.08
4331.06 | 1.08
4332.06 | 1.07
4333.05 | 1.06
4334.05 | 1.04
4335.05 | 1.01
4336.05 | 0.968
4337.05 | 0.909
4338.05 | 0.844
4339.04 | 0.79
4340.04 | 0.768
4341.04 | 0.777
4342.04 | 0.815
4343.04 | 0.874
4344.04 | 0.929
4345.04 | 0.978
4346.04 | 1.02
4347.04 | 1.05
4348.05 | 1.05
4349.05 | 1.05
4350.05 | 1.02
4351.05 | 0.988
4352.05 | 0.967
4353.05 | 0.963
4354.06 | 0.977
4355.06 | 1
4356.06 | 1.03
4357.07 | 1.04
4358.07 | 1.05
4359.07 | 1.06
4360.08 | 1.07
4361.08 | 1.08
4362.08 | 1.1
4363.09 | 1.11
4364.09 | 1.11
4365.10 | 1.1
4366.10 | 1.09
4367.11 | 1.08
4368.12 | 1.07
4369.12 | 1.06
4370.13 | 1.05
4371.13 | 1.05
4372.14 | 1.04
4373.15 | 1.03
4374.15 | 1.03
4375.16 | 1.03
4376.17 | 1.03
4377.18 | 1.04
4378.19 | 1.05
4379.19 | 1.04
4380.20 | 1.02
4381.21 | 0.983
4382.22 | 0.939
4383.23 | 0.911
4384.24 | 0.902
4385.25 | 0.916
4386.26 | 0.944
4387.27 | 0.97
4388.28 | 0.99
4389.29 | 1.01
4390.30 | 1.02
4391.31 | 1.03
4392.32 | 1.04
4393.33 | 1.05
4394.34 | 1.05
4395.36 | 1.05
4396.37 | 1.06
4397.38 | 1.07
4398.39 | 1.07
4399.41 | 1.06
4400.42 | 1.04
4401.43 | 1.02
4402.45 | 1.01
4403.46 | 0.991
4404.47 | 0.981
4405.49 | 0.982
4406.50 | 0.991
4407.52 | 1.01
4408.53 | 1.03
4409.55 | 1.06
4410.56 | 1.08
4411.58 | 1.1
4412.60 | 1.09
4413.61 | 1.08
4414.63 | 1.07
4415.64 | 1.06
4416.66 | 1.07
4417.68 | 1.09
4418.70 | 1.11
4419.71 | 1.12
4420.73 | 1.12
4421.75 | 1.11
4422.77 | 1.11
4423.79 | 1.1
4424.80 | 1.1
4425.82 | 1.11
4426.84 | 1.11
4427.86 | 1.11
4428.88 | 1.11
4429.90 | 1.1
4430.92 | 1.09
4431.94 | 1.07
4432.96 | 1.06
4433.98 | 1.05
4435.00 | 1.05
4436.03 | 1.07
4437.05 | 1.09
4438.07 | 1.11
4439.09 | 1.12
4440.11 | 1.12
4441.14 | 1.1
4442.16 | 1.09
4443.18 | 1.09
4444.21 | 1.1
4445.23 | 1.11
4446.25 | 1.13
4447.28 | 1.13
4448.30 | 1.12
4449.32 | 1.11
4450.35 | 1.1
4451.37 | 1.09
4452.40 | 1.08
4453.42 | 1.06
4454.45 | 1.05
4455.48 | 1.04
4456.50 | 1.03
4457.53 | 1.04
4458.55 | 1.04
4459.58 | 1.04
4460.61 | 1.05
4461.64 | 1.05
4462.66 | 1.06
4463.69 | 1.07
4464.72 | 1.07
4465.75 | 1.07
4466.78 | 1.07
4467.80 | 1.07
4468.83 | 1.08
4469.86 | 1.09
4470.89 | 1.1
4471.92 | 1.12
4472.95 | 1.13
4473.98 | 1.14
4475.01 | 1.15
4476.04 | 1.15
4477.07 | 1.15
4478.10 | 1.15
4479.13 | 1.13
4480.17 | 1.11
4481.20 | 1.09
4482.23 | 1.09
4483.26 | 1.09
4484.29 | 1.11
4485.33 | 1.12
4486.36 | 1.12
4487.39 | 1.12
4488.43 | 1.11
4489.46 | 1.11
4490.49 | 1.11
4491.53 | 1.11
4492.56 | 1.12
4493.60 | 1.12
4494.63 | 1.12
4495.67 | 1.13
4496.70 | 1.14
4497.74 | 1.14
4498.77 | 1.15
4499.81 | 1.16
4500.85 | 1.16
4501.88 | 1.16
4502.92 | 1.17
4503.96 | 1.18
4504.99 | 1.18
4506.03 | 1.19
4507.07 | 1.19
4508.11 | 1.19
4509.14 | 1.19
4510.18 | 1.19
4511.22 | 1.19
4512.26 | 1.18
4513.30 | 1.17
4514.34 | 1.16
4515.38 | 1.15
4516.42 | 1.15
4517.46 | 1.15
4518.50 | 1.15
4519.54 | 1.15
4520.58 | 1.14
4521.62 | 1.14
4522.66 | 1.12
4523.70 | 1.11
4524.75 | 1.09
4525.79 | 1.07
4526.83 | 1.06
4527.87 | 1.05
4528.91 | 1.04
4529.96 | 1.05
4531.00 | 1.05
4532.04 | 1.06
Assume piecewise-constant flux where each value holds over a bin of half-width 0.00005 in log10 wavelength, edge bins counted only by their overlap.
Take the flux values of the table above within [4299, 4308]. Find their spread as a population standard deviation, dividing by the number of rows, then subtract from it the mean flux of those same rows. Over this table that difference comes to -0.74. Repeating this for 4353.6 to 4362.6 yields -1.01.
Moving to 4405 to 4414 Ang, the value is -1.00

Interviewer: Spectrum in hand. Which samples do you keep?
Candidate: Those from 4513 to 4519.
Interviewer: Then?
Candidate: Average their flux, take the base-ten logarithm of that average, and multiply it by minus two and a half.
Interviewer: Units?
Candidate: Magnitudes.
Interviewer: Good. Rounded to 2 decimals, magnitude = -0.16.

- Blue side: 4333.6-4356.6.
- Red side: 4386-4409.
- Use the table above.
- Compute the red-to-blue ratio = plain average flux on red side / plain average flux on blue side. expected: 1.08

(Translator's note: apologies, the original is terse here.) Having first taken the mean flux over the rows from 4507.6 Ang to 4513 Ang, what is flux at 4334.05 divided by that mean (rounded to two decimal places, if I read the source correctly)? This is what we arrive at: 0.88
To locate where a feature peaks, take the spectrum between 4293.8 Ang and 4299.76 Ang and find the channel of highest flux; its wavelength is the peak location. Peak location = 4294.32 Ang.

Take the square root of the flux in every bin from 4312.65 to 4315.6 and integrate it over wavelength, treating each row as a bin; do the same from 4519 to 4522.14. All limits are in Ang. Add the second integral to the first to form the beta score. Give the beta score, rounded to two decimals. 6.27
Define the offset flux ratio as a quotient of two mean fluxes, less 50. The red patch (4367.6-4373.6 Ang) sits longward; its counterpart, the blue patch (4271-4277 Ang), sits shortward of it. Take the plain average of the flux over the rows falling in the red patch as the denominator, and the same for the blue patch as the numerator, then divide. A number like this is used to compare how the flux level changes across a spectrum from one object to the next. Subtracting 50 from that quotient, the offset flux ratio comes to -49.1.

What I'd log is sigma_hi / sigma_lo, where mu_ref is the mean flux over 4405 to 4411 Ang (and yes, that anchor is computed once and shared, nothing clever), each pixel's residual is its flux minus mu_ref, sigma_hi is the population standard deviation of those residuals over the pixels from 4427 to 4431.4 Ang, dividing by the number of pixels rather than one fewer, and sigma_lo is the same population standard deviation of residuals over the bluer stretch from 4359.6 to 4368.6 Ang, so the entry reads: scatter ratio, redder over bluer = 0.56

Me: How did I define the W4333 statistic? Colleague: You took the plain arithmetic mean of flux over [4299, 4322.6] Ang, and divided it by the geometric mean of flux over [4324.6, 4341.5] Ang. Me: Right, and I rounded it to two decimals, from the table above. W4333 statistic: 0.91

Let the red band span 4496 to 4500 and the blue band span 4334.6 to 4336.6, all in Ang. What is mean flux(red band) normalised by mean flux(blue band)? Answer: 1.16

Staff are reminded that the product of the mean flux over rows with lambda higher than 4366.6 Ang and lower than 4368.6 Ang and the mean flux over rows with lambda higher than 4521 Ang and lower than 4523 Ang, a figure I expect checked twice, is 1.21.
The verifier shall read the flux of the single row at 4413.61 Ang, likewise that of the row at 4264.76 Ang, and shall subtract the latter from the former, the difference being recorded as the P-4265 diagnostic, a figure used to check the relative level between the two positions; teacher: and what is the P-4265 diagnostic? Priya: 0.04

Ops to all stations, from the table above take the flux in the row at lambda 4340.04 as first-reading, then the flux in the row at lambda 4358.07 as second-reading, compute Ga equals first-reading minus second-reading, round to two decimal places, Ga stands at -0.28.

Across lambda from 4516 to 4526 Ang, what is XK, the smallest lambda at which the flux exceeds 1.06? 4516.42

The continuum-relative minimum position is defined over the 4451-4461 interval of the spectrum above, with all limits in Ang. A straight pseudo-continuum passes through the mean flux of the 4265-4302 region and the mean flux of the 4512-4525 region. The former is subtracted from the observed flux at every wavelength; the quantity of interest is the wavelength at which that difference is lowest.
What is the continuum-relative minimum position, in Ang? 4456.50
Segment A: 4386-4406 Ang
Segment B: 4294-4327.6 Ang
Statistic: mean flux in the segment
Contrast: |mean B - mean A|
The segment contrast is 0.13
